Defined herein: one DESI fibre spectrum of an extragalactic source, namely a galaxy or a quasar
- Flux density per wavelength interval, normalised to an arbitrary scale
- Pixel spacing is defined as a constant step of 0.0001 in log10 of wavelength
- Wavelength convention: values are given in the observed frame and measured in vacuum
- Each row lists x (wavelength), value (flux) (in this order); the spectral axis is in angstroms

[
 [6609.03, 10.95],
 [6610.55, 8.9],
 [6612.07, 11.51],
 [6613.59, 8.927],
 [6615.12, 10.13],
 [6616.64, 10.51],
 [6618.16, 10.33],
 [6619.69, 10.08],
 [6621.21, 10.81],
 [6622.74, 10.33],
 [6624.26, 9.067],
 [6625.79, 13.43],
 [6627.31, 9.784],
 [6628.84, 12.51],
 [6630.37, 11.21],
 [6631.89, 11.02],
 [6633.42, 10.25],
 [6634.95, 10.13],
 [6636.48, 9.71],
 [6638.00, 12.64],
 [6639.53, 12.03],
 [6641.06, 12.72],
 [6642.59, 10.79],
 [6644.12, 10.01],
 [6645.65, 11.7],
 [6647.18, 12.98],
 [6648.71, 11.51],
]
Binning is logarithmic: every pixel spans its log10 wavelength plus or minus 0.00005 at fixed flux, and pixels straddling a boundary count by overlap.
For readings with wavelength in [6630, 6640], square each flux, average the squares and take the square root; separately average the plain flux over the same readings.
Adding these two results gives 22.0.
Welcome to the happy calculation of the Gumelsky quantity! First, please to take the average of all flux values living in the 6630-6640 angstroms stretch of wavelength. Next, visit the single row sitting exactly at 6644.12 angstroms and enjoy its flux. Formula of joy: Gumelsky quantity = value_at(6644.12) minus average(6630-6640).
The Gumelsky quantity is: -1.0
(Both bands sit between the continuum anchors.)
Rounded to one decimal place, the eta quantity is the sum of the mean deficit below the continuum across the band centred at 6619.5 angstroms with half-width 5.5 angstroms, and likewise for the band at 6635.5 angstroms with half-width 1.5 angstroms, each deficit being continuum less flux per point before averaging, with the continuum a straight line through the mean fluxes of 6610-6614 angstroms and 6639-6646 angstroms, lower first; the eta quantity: 1.2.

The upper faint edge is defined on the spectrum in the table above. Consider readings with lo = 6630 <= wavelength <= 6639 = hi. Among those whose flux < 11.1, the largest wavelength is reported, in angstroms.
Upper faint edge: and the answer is 6636.48 angstroms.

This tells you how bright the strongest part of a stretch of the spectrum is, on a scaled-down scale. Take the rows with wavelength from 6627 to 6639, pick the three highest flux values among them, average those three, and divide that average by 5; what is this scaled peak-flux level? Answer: 2.42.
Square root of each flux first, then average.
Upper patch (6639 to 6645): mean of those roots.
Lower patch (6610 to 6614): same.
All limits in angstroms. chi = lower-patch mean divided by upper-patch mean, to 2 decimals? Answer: 0.93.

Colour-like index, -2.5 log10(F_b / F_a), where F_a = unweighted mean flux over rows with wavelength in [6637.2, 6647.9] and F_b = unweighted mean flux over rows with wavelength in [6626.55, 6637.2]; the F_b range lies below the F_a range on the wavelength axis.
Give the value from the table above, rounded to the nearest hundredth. 0.11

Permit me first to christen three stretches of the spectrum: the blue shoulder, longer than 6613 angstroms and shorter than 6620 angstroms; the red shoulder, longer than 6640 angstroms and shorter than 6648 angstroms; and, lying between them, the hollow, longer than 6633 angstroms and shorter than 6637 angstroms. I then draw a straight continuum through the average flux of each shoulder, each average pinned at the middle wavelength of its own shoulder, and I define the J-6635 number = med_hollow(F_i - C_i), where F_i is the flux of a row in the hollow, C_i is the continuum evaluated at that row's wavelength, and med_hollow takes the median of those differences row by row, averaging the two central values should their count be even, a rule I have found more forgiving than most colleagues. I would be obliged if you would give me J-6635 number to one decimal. -1.0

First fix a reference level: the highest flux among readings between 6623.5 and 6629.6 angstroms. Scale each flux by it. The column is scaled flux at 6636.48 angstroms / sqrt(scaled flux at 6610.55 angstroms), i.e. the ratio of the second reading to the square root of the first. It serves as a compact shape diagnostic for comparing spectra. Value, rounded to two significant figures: 0.89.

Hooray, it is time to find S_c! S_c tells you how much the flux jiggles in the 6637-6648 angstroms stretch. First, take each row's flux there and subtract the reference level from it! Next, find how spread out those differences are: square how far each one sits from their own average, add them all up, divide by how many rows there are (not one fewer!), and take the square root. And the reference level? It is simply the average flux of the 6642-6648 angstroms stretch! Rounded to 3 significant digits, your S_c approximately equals 1.02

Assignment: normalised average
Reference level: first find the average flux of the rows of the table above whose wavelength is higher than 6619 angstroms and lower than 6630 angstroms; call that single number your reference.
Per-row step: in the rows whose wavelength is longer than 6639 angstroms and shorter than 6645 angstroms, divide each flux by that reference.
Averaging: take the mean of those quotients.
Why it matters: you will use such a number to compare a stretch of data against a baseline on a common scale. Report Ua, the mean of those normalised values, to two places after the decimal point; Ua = 1.05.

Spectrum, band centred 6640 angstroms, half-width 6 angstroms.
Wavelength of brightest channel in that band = 6641.06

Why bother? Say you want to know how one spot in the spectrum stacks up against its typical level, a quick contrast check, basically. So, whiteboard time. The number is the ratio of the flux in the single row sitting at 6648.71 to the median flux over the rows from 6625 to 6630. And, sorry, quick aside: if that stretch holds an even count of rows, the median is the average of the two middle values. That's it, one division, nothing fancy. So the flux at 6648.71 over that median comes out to 0.92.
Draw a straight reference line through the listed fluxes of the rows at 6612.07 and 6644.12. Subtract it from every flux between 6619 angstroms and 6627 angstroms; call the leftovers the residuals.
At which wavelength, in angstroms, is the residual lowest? 6624.26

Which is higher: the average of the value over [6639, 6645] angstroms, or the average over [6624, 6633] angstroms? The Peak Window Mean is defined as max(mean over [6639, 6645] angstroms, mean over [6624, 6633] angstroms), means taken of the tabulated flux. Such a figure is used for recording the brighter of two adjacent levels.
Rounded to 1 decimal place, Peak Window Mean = 11.4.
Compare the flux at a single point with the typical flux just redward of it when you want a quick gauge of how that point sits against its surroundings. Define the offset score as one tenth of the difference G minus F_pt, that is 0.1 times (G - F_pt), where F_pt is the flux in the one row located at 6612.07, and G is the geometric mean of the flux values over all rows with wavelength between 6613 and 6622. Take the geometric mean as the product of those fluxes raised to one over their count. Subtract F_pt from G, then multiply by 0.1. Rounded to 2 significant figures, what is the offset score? -0.14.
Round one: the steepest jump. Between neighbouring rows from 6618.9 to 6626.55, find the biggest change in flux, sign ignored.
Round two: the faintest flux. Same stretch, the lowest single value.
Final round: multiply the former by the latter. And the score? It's 40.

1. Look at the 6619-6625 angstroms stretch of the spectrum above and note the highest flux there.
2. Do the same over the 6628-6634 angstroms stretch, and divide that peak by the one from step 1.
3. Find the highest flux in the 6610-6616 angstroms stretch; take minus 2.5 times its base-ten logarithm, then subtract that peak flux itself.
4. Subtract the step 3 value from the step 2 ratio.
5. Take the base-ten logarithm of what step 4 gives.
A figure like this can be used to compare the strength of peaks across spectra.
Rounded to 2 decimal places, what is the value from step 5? 1.19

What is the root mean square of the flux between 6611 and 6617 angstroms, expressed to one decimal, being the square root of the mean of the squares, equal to 10.3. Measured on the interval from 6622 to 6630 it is 11.1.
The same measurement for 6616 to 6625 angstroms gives 10.2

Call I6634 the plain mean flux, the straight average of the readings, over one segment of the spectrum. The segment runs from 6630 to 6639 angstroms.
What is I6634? 10.8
